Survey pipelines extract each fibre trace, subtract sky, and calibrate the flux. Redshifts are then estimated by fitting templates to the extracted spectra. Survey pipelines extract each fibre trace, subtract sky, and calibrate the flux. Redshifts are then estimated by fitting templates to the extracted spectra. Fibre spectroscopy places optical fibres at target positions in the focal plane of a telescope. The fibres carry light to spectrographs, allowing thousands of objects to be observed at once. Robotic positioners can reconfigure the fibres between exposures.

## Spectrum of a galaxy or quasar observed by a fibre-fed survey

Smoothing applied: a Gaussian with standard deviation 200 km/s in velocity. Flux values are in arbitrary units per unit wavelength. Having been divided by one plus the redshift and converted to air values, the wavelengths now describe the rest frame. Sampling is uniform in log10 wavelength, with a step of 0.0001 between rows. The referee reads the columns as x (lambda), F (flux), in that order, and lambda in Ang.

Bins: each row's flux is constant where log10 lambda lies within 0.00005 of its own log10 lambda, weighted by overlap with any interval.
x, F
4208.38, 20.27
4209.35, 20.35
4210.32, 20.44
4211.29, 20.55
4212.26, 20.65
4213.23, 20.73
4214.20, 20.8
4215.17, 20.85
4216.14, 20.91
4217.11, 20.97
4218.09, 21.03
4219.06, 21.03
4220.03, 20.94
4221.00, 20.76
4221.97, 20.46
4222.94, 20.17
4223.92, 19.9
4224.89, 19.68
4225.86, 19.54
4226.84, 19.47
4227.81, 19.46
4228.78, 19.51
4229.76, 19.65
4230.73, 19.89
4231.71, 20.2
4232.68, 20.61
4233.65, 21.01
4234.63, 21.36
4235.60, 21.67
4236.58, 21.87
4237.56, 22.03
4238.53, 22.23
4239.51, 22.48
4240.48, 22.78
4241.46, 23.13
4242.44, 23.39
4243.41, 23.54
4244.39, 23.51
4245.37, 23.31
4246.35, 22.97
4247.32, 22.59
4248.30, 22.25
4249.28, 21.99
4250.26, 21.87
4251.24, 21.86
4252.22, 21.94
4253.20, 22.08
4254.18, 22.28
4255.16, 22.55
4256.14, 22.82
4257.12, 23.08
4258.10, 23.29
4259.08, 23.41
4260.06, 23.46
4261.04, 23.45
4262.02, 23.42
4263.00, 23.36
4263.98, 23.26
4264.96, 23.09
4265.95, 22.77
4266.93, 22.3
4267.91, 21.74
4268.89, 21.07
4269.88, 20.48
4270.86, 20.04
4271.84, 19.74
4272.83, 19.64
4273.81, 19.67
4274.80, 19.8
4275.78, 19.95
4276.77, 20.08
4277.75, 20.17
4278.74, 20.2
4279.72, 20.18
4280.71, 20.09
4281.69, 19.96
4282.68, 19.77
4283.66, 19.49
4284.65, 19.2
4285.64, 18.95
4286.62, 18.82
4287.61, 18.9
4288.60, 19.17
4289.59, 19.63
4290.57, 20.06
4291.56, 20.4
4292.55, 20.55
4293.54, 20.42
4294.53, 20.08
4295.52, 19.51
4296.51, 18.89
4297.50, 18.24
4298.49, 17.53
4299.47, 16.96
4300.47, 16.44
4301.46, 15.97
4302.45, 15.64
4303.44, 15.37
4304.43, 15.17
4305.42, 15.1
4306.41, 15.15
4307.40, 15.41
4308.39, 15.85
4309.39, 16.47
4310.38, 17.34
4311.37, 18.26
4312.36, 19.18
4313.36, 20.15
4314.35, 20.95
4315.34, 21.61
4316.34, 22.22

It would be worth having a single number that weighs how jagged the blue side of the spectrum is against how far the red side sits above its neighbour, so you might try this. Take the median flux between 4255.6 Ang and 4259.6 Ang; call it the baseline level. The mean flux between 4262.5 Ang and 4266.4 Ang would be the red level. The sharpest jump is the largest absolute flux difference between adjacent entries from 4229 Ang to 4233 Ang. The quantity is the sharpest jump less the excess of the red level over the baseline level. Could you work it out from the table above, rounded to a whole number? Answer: 0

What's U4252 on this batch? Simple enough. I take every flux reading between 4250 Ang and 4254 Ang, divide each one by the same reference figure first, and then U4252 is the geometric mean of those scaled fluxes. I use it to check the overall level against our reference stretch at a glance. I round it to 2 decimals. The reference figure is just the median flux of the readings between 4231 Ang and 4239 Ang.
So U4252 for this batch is 1.02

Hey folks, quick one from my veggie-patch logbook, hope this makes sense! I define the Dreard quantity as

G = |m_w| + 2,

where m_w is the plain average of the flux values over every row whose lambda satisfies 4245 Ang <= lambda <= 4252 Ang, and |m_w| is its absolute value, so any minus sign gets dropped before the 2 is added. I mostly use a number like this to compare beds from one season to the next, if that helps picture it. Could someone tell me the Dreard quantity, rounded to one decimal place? 24.4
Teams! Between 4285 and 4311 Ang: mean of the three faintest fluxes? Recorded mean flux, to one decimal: 15.1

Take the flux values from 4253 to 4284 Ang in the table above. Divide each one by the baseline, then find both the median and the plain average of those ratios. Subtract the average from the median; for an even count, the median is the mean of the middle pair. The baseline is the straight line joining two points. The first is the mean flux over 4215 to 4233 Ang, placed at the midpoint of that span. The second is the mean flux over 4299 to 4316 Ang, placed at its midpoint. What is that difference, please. -0.010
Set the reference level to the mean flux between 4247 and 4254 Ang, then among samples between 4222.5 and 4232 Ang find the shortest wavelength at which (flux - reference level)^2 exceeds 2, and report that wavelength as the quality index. 4222.94 Ang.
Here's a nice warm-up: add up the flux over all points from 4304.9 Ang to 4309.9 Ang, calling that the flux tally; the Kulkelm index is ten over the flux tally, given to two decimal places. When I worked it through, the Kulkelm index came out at 0.13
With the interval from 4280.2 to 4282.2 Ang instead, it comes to 0.25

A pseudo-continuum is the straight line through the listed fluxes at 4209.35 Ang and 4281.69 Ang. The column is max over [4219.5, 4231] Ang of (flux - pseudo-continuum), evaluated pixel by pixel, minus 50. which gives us -49.4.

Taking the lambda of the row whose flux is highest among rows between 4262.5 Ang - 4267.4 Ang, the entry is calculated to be 4263.00 Ang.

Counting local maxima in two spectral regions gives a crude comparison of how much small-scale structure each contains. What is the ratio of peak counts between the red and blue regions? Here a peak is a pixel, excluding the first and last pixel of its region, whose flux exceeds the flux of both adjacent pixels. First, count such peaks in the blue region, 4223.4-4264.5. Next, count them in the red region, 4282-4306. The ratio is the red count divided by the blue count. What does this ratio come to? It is 0.50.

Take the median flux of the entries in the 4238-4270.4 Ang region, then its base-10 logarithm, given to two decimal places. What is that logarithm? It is 1.36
